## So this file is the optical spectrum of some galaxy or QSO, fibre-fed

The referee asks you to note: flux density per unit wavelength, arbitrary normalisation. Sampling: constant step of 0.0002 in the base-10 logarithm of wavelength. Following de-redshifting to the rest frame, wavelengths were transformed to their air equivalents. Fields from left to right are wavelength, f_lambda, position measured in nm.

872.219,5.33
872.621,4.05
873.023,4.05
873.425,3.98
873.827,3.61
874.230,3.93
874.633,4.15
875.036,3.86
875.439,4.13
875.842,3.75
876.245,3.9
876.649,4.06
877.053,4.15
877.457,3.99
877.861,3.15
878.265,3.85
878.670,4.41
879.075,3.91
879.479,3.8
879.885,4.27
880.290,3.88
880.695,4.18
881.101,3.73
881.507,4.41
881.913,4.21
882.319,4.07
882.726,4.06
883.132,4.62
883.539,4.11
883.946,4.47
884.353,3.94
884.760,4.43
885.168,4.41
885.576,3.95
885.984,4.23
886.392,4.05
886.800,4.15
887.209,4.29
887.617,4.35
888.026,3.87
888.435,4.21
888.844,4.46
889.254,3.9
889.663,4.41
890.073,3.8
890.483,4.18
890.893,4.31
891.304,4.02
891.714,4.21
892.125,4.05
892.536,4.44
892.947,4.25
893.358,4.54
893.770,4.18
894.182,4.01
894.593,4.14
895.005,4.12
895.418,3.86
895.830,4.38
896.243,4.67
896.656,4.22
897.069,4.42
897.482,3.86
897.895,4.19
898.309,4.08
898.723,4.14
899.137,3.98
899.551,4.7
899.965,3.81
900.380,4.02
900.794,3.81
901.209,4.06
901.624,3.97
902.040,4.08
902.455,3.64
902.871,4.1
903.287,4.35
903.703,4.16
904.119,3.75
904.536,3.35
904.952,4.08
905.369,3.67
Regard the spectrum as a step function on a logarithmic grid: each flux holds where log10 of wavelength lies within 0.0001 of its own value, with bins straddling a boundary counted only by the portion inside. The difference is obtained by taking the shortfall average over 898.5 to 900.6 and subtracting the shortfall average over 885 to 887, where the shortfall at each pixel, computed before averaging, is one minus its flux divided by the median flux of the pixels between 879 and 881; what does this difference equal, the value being 0.007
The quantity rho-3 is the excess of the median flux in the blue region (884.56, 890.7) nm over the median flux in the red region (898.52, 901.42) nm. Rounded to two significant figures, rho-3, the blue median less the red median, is 0.19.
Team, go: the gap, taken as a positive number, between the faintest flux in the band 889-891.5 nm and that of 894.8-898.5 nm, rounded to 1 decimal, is 0.1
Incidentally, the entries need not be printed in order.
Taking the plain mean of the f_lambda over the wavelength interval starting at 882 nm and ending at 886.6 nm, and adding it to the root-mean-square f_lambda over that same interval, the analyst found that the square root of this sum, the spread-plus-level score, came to 2.904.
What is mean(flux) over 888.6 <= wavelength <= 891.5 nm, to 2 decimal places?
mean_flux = 4.15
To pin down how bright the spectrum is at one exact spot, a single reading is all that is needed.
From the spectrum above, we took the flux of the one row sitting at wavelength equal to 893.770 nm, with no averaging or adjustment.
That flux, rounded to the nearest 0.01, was 4.18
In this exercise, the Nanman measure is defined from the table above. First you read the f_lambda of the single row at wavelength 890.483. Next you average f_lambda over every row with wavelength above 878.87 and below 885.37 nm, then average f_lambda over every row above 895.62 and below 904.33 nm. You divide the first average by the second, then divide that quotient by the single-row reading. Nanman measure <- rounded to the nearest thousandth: 0.242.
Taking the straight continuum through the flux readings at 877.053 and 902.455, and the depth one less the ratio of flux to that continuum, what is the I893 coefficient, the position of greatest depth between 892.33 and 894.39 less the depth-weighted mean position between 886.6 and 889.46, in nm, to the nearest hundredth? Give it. 6.23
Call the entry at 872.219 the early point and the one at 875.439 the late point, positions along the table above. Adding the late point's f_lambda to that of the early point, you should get 9.46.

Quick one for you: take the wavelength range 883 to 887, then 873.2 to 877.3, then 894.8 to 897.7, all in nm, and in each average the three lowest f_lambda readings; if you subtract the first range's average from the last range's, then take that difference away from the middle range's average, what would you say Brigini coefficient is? 3.77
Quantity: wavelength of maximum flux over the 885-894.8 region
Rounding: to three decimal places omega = 893.358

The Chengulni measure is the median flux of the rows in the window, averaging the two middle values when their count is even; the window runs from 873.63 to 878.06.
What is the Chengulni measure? 3.93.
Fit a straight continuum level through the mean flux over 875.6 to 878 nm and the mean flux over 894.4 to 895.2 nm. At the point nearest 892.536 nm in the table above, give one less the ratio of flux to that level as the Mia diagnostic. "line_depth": -0.08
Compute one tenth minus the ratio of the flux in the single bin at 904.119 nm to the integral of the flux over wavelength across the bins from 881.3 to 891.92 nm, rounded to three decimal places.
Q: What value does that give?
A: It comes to 0.016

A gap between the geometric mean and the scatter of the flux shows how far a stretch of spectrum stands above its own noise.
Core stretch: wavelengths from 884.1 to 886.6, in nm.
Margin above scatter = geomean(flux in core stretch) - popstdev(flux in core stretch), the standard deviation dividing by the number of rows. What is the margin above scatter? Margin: 3.96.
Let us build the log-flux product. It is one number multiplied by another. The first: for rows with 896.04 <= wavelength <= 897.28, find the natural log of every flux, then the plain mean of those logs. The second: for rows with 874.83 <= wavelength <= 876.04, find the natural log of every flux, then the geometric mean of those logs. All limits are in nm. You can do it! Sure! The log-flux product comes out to 2.03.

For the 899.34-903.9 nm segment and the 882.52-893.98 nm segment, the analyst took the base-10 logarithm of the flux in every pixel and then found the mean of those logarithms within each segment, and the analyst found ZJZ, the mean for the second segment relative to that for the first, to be 1.03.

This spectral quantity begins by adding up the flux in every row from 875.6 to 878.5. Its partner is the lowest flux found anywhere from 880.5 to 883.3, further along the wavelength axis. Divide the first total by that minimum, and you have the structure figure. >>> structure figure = 7.2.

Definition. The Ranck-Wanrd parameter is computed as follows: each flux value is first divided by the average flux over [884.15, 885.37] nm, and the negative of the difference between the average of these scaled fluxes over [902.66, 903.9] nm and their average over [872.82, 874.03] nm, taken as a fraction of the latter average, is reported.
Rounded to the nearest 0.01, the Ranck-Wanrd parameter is -0.08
